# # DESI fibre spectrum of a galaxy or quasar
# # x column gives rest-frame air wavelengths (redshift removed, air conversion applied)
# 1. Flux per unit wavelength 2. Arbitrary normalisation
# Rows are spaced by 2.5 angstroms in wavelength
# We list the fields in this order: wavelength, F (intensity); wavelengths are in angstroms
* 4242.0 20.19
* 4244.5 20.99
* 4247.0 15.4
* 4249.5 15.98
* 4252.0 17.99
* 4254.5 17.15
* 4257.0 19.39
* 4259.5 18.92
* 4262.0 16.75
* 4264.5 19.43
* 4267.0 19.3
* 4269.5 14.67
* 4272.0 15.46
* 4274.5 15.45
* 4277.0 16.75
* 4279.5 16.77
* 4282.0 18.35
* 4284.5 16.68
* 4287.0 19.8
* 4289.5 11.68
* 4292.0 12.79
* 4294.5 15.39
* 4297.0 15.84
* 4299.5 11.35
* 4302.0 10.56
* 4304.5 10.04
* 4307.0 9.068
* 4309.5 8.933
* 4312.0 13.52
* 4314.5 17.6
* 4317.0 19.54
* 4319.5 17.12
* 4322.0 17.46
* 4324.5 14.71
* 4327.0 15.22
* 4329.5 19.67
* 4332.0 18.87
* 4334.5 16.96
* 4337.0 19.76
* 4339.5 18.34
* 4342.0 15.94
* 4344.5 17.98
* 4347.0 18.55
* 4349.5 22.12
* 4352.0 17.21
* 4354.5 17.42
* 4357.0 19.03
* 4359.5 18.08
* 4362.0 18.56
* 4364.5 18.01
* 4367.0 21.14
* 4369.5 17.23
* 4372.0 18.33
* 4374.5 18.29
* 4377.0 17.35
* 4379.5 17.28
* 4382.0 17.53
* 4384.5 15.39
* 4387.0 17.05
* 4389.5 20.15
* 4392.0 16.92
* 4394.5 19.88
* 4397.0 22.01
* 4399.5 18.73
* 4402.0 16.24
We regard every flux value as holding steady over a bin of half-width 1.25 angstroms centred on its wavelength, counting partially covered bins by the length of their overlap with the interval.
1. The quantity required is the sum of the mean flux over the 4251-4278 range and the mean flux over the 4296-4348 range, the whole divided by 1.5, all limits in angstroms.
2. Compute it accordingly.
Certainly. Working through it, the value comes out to 22.0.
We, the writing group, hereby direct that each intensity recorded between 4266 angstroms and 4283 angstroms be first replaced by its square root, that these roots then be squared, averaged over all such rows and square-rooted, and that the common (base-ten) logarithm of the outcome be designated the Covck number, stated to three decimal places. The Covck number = 0.611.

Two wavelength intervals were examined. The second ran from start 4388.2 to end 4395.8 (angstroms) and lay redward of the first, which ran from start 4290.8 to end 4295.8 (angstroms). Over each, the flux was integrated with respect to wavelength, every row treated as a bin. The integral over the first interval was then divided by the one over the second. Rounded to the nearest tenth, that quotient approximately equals 0.5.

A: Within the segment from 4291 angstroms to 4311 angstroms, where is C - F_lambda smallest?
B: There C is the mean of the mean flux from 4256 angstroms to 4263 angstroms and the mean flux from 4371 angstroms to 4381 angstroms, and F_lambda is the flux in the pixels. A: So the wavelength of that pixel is 4297.0 angstroms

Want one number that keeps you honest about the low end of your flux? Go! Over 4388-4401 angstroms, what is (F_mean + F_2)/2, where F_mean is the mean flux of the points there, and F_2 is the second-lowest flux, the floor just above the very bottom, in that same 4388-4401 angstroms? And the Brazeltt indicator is 19.1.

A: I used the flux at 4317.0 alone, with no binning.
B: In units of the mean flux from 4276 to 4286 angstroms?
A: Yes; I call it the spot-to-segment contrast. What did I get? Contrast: 1.14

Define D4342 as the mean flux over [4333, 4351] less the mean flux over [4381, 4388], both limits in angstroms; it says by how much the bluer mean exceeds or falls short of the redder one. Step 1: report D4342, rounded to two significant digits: 1.9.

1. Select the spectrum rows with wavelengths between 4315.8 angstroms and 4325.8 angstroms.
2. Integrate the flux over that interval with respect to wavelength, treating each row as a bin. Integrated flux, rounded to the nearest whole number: 172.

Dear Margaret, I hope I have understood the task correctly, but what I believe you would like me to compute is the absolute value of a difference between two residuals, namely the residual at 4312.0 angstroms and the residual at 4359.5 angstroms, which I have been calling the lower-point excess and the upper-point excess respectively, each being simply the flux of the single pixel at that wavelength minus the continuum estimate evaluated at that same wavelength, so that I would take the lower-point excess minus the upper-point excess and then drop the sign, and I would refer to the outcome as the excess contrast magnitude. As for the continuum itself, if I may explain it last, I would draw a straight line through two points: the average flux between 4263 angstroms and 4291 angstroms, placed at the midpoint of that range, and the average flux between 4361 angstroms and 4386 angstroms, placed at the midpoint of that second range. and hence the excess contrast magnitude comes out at 4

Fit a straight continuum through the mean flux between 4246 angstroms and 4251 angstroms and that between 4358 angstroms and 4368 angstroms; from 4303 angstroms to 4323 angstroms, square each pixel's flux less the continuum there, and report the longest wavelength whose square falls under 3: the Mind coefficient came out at 4322.0 angstroms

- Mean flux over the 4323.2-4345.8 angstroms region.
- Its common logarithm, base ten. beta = 1.243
